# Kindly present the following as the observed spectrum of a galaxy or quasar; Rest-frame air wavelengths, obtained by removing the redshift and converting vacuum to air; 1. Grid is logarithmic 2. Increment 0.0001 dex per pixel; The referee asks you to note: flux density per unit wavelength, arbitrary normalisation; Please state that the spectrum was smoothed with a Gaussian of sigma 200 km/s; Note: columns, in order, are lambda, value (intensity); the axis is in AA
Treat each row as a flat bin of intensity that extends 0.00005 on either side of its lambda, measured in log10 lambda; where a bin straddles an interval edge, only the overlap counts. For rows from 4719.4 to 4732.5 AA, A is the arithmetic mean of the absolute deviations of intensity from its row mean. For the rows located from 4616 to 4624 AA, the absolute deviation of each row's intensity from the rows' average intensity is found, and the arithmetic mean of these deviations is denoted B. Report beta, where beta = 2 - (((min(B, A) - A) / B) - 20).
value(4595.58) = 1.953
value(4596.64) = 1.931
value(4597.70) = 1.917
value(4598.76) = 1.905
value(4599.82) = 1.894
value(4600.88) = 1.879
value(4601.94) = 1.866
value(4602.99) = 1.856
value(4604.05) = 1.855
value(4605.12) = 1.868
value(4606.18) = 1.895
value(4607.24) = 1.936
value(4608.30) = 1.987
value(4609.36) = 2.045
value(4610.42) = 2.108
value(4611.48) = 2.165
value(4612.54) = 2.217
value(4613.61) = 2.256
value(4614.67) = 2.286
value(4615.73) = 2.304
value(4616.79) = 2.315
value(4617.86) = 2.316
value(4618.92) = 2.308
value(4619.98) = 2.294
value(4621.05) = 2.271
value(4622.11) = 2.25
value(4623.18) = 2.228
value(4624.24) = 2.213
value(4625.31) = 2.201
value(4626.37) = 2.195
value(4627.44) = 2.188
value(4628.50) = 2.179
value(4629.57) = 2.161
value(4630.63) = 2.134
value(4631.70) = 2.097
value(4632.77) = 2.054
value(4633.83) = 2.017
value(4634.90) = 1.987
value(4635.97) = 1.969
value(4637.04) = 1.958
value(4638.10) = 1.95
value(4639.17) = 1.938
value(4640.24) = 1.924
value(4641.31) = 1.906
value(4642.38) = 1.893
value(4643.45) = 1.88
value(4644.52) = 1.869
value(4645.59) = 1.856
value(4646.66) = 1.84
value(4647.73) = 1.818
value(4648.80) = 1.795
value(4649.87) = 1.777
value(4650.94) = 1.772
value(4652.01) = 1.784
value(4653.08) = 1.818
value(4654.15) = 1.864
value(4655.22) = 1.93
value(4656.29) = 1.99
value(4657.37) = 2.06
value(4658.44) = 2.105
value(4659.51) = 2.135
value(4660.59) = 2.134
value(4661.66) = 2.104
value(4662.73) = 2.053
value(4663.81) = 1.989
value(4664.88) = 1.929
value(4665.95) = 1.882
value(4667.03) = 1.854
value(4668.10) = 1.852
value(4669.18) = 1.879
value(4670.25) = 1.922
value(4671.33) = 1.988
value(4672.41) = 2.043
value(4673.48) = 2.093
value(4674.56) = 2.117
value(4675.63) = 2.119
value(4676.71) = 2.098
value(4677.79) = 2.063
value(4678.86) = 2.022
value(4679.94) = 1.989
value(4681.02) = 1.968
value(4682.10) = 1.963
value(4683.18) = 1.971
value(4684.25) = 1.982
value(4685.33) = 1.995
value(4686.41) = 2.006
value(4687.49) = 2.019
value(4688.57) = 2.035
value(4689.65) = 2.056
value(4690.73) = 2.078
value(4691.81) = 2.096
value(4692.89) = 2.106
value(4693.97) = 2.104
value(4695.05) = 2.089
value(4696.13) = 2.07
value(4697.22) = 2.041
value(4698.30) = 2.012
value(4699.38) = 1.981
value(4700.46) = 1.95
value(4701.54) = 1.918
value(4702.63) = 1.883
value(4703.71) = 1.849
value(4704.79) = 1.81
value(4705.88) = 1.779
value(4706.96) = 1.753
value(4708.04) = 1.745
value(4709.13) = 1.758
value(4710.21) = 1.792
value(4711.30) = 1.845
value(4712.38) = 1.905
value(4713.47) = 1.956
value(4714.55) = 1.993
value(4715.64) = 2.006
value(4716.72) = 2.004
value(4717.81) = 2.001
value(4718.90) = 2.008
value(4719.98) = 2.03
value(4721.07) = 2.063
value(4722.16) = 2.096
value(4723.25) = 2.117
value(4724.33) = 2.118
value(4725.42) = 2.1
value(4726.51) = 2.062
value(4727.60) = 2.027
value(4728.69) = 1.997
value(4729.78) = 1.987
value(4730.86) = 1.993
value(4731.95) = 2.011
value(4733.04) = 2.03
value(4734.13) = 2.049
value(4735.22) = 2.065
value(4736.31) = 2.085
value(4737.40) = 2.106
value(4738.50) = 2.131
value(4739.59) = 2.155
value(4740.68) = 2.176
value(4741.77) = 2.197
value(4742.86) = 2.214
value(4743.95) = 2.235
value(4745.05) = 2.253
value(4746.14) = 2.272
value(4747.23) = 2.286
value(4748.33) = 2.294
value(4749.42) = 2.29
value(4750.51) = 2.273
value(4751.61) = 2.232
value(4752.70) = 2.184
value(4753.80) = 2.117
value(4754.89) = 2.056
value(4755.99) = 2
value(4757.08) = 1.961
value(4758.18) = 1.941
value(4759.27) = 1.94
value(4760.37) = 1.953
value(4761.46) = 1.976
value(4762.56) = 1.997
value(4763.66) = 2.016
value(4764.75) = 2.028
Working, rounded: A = 0.04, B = 0.029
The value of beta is 22.5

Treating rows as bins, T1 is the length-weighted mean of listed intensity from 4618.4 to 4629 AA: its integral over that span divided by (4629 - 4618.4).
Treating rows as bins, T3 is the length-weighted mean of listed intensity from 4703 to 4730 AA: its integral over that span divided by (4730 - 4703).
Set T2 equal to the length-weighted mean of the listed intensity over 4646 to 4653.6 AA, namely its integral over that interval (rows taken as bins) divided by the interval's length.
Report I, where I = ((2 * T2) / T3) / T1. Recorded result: 0.83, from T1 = 2.23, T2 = 1.80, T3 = 1.95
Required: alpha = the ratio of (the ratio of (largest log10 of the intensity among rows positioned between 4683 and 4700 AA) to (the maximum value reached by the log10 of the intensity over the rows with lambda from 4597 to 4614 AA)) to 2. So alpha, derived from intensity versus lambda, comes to 0.46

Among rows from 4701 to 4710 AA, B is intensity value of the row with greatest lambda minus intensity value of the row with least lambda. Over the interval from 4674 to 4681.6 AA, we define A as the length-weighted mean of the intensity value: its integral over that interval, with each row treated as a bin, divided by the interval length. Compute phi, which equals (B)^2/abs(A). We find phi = 0.0125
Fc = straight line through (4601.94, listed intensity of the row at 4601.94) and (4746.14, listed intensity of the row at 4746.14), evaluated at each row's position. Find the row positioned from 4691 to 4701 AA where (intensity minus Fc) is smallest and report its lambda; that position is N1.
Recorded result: 4700.46 AA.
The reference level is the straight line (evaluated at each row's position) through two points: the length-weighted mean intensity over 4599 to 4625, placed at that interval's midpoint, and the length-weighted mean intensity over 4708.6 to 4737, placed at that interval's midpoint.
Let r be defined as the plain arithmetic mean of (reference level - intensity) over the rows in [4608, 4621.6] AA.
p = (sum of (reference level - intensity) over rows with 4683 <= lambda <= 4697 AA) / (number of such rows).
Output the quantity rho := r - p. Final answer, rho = -0.10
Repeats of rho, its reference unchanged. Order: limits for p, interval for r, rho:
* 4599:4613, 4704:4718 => 0.00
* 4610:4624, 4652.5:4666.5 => 0.22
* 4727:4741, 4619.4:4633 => -0.03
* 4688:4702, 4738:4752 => -0.24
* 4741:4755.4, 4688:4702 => 0.23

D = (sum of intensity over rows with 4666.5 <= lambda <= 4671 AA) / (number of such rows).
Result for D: 1.88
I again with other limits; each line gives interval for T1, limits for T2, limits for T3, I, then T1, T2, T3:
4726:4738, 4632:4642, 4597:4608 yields 1.02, 2.04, 1.97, 1.89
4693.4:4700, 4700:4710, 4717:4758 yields 0.84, 2.05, 1.83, 2.11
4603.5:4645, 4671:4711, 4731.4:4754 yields 0.87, 2.09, 1.98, 2.17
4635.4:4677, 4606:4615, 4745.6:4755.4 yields 0.97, 1.95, 2.10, 2.22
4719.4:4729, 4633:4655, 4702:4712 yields 1.01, 2.07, 1.88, 1.80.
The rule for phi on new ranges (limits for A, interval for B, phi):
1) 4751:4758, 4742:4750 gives 0.0028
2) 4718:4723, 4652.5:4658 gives 0.0286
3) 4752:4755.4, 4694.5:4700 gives 0.0055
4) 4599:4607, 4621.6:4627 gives 0.0016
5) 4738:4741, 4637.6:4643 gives 0.0015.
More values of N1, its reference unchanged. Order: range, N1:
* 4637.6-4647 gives 4646.66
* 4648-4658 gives 4650.94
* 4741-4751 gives 4741.77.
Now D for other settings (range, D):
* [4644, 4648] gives 1.85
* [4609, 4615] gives 2.18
